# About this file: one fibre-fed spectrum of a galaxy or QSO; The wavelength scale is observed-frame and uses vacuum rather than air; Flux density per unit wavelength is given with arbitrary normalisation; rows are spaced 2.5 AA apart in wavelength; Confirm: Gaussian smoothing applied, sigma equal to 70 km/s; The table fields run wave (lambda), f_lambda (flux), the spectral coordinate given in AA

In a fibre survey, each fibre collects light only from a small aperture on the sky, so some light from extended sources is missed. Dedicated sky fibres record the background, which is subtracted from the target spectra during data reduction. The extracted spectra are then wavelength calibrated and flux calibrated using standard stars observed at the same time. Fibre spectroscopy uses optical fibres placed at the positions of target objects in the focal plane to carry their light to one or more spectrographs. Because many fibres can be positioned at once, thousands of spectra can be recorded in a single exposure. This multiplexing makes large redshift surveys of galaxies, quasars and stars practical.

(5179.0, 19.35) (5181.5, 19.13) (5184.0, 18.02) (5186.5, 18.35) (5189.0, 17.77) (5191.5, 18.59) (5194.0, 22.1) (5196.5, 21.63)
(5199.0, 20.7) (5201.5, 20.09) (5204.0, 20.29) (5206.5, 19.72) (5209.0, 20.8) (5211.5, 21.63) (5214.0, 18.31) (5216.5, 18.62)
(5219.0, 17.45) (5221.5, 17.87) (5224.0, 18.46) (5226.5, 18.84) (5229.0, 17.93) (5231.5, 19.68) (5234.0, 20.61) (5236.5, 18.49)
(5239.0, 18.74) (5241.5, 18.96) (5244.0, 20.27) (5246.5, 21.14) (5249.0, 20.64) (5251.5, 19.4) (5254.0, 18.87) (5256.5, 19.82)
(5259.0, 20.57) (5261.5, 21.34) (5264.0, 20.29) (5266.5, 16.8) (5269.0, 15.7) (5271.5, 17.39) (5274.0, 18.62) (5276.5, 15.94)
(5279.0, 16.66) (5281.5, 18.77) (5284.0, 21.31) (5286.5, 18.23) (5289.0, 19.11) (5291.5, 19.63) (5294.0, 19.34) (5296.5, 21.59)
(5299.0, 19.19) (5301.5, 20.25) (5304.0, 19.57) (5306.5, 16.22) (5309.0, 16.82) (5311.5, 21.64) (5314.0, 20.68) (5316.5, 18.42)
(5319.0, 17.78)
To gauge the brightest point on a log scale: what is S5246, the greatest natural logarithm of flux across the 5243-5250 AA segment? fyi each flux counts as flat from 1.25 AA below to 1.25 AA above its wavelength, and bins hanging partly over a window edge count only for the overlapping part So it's 3.05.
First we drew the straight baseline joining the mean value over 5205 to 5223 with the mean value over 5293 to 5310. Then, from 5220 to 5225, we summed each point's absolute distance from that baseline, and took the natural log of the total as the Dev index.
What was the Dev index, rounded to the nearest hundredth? 0.71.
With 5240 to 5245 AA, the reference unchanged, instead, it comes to 0.27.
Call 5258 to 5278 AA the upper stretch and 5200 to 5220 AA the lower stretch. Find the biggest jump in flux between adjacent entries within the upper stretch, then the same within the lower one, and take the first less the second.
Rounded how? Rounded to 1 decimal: 0.2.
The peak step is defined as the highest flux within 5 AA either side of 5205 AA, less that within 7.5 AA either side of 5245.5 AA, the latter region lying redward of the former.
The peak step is -0.3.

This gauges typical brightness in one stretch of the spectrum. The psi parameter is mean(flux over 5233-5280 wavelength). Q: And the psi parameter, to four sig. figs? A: 18.96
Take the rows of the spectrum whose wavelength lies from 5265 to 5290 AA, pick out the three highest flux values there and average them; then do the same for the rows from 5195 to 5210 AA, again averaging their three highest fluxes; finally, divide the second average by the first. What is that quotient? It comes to 1.07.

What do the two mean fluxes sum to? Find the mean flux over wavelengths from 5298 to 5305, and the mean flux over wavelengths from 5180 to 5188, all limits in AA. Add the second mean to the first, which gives 38.2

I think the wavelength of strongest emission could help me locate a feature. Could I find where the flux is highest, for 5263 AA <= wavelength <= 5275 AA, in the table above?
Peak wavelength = 5264.0 AA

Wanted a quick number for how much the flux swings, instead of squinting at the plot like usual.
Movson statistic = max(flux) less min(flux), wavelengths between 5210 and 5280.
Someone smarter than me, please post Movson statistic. 5.9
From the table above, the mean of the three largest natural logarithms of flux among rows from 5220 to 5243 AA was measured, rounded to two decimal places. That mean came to 2.98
